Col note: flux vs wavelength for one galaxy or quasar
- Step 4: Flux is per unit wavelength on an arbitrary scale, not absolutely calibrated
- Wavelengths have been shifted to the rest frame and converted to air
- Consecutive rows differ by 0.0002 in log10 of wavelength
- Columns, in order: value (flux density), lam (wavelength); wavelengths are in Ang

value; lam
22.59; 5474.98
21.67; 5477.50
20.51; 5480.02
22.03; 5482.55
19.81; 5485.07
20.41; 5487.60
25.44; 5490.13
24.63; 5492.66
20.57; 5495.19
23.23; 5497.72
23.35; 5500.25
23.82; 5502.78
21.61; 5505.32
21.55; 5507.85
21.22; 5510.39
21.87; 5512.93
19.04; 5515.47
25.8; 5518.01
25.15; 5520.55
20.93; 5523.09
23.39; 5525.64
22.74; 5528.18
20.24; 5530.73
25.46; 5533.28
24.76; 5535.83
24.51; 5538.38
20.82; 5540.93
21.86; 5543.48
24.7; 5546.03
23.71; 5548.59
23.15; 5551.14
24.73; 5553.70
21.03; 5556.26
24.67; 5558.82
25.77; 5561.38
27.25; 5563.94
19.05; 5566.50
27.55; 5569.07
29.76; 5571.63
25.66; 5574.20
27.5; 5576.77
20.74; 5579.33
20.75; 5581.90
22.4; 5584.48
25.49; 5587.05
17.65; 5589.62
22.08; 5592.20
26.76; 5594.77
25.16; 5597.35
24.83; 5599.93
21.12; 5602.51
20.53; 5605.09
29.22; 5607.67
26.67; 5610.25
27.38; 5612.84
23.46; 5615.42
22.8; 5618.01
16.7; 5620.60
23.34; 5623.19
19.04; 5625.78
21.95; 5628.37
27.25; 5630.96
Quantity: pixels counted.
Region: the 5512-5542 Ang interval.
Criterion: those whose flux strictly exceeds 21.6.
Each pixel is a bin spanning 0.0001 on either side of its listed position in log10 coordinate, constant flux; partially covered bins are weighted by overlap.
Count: 8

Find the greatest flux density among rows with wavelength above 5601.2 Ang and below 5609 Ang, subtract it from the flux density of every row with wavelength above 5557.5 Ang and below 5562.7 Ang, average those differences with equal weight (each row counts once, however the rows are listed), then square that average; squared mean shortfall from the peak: 16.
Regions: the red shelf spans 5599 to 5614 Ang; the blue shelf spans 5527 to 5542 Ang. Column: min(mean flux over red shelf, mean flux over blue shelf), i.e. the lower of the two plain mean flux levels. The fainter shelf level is 23.1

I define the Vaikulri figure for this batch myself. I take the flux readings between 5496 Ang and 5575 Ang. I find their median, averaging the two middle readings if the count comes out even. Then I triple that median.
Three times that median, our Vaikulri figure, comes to 70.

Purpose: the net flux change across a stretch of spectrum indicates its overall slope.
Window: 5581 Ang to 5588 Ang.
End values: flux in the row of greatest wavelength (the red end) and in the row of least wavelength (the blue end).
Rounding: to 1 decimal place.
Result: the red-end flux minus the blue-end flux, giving 4.7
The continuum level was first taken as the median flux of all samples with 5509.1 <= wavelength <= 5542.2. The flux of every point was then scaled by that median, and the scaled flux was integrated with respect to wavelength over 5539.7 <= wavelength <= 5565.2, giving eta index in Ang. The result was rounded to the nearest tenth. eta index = 26.7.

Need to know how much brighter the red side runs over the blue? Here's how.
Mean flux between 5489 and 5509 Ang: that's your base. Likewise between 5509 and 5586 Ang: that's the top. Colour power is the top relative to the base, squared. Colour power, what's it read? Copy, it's 1.05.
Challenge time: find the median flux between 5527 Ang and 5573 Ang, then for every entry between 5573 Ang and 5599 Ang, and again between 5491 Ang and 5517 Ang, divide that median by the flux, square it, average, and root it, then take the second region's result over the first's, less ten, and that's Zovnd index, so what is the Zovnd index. -8.96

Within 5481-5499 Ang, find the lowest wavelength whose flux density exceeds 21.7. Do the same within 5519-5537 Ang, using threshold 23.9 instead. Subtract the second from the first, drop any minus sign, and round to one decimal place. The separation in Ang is 38.0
